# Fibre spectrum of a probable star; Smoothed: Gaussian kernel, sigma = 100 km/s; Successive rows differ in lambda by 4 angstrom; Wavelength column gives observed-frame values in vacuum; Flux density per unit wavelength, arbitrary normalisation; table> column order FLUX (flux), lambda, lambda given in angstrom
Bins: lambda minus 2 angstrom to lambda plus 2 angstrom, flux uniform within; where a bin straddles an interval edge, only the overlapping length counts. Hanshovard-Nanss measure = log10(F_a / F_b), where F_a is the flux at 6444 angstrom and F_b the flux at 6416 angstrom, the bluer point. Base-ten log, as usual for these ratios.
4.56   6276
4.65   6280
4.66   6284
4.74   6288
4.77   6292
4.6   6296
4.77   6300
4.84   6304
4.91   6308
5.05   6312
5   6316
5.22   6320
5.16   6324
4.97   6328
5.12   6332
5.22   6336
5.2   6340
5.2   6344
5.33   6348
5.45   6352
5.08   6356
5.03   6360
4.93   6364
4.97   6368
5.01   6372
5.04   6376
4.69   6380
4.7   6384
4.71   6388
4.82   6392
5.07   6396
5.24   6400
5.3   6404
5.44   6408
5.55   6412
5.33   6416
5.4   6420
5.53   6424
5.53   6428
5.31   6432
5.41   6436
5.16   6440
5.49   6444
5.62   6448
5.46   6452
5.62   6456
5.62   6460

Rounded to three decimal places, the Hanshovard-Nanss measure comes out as 0.013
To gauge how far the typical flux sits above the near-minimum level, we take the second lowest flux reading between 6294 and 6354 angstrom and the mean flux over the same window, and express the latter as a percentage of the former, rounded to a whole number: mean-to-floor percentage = 106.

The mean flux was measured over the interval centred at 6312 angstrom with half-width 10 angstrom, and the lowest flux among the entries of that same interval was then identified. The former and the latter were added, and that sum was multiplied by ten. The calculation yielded 98.4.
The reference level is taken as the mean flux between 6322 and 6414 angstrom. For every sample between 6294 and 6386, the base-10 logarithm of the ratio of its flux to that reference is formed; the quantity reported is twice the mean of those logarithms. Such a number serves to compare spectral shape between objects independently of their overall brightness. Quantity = -0.01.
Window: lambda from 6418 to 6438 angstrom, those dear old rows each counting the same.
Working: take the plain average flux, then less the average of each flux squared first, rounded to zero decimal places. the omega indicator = -24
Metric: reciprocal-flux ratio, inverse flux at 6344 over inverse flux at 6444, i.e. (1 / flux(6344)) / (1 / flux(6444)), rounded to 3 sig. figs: 1.06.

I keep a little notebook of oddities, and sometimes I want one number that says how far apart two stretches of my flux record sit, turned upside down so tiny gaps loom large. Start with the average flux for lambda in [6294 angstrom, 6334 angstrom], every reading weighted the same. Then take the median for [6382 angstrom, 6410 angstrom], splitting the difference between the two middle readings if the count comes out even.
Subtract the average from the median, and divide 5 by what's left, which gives 47.2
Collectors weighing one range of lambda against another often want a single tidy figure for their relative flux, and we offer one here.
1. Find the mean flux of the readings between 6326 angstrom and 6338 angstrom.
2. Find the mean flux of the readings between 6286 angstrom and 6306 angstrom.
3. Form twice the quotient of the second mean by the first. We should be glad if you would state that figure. 1.86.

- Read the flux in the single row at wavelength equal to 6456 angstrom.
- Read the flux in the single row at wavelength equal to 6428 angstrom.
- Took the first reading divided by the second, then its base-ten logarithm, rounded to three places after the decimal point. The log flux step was 0.007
